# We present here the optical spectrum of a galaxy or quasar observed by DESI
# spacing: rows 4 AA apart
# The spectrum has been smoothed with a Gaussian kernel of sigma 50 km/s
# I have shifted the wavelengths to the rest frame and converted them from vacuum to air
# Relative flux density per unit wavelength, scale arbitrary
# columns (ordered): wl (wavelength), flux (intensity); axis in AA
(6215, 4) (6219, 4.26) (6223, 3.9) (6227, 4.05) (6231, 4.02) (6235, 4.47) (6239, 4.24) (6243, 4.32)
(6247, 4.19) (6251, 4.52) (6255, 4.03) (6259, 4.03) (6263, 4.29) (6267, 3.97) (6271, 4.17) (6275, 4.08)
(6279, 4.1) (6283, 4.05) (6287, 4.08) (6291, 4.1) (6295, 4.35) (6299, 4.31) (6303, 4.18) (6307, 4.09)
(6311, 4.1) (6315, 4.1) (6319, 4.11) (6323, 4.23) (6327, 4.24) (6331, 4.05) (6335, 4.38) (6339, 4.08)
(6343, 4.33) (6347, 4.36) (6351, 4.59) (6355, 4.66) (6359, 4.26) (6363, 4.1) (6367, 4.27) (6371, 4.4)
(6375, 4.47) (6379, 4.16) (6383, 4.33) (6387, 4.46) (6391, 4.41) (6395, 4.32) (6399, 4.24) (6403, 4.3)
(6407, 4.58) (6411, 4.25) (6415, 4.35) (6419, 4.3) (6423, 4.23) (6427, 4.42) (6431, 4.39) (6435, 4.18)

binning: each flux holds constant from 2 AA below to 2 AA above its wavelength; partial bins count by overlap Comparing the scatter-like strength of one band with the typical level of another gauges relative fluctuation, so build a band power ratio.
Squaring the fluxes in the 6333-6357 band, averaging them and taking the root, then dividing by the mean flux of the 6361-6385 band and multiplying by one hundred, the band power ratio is 103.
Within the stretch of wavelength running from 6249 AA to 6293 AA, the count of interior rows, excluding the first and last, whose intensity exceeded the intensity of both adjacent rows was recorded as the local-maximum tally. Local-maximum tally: 3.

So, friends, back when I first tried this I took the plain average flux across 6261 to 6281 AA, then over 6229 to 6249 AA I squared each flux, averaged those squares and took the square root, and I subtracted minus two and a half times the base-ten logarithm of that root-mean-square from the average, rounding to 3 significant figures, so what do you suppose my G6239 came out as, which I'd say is 5.69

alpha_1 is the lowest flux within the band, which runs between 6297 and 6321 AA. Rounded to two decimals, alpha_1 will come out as 4.09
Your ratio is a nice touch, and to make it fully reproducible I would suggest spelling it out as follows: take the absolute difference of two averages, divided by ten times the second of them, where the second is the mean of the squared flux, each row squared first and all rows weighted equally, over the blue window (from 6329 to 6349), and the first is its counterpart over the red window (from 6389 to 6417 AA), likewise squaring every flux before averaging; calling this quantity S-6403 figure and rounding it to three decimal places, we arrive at 0.005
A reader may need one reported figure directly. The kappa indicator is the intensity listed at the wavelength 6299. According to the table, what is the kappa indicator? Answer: 4.31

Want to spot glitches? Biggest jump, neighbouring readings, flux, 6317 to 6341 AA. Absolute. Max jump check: 0.330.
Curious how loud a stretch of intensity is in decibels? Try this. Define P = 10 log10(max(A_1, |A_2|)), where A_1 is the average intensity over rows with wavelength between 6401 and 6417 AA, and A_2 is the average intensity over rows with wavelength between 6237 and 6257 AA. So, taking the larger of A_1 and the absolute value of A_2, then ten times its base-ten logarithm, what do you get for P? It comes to 6.40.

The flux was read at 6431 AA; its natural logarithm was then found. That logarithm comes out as 1.48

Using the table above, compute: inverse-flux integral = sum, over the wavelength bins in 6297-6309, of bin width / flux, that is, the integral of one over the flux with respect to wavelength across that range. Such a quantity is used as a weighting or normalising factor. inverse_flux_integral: 2.86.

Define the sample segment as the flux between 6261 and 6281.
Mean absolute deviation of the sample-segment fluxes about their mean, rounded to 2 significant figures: 0.086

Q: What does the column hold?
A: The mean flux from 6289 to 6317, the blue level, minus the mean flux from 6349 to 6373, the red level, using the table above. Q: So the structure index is -0.20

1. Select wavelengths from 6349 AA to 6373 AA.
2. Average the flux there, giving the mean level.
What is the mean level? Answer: 4.38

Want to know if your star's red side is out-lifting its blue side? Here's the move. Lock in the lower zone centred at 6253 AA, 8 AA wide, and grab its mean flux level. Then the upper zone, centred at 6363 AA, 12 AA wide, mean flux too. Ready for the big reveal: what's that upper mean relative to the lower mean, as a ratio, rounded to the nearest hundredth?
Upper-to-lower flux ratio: 0.98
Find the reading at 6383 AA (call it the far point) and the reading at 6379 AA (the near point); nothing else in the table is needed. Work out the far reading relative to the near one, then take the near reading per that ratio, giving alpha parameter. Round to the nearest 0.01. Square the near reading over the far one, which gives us 4.00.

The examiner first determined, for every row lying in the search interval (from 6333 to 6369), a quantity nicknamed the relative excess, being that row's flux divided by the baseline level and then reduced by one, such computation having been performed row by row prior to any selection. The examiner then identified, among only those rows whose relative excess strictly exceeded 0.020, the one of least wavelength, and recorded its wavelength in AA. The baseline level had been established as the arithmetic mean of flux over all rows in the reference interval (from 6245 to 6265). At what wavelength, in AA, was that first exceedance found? 6335 AA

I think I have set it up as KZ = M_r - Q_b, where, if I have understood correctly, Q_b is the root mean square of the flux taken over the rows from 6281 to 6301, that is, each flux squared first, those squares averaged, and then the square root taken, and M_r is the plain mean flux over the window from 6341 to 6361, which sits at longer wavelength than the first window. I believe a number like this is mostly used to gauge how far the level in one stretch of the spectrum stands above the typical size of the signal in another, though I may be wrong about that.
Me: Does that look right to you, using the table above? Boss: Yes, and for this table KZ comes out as 0.26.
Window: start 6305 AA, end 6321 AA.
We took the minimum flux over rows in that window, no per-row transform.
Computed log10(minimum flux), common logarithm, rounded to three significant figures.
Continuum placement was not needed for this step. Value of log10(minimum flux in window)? 0.612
